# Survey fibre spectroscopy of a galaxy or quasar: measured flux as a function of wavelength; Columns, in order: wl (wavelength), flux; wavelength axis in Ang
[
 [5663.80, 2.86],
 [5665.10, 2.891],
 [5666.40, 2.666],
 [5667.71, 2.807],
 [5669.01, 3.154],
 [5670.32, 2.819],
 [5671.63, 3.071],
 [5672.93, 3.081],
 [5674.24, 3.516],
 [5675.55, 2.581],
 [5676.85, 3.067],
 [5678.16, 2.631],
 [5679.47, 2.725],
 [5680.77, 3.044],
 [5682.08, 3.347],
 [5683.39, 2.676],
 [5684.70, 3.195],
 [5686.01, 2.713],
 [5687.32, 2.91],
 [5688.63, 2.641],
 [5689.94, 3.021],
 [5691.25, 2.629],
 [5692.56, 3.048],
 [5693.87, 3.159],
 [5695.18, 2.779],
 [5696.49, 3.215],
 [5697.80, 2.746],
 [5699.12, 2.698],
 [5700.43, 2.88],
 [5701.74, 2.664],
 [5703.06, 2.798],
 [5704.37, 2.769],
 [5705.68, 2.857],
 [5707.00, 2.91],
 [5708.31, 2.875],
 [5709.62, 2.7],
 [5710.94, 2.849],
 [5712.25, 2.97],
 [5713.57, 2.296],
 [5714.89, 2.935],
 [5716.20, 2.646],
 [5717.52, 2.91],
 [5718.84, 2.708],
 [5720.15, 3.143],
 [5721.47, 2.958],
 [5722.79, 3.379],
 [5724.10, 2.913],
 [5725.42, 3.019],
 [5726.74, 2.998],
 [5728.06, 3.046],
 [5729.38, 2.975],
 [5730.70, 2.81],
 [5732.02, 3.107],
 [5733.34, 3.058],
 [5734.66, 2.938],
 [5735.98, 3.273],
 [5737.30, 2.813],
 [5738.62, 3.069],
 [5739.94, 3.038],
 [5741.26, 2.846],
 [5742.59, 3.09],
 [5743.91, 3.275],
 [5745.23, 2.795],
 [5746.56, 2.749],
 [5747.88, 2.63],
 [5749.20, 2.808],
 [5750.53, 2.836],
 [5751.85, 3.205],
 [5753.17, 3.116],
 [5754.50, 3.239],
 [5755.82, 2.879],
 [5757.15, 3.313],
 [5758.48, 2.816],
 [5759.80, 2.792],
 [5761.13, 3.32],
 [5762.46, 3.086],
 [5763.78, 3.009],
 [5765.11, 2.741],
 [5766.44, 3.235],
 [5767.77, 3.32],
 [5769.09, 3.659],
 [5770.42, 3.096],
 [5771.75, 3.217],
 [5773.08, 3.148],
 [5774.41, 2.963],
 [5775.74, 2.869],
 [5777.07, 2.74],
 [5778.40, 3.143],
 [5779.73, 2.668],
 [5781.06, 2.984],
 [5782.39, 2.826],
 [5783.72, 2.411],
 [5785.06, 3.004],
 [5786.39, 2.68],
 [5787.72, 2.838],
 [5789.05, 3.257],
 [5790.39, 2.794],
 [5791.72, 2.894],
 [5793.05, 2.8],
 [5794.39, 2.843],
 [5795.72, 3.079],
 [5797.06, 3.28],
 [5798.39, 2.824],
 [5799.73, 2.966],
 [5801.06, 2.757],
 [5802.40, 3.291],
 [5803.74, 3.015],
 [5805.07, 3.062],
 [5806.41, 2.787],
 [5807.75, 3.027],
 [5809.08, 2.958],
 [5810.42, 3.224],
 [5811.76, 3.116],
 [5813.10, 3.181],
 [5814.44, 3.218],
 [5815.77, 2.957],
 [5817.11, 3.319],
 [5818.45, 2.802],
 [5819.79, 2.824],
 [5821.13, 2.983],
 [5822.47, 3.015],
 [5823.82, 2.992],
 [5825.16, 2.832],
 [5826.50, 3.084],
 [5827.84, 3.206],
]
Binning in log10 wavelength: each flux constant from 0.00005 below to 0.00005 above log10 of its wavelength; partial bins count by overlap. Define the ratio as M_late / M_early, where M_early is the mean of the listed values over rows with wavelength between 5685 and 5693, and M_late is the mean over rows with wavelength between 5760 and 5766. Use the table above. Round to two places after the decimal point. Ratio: 1.07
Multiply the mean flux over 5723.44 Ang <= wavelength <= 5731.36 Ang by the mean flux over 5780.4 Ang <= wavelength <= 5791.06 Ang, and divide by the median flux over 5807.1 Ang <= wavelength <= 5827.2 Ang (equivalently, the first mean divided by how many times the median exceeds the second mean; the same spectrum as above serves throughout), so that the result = 2.80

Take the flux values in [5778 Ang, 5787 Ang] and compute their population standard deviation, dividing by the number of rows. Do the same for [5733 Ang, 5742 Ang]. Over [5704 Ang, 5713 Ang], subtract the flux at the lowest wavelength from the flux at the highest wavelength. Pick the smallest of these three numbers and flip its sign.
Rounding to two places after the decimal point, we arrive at -0.14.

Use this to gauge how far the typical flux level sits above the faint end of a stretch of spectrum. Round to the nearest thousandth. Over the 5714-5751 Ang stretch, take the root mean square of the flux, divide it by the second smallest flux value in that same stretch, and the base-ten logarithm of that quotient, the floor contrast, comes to 0.049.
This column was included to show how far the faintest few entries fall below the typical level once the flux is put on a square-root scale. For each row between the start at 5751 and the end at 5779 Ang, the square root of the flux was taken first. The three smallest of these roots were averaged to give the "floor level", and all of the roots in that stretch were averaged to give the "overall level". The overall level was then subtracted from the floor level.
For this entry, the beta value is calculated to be -0.10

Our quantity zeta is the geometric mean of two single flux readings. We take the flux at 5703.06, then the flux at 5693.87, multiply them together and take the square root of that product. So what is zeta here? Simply 2.97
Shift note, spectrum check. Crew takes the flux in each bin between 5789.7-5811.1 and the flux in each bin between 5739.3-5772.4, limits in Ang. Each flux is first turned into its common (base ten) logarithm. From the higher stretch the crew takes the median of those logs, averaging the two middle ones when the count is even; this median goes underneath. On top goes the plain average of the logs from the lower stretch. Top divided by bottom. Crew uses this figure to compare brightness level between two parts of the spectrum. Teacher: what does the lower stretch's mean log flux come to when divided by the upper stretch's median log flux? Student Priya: 1.022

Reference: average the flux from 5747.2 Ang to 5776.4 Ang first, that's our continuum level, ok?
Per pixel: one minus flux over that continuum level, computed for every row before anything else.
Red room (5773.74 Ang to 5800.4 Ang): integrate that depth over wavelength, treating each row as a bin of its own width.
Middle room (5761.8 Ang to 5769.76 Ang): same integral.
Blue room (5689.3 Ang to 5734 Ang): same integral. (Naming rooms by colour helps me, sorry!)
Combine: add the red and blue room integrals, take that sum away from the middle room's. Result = -4.1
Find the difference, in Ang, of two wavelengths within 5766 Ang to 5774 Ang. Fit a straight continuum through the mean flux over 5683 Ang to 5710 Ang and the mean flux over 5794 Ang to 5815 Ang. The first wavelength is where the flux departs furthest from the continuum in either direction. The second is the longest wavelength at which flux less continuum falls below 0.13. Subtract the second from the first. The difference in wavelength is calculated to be -1.3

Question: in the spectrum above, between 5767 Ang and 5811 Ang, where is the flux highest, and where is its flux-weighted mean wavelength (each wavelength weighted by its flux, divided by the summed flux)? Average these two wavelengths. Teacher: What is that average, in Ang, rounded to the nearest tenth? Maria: 5779.0 Ang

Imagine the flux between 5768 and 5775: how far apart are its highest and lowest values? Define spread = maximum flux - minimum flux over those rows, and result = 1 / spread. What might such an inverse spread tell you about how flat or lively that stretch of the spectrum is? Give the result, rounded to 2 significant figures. 1.4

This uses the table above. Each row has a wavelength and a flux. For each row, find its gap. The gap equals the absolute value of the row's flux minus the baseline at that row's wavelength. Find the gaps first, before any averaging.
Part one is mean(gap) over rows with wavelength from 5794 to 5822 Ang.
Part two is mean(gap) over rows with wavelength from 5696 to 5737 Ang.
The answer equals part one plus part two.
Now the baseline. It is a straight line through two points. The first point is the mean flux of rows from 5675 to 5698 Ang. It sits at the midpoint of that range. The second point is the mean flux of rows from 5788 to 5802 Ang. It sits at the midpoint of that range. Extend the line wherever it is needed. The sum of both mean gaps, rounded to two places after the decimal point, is 0.30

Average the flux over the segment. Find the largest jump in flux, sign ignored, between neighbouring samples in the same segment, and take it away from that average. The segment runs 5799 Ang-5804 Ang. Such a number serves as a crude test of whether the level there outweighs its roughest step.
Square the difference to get 6.1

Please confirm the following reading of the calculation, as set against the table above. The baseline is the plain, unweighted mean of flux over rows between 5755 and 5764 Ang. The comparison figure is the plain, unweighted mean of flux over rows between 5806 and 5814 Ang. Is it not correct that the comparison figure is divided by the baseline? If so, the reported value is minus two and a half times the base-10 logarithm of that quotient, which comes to -0.01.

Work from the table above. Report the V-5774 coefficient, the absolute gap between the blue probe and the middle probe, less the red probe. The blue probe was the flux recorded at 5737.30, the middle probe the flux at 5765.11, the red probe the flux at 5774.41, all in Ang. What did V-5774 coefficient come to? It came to -2.89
